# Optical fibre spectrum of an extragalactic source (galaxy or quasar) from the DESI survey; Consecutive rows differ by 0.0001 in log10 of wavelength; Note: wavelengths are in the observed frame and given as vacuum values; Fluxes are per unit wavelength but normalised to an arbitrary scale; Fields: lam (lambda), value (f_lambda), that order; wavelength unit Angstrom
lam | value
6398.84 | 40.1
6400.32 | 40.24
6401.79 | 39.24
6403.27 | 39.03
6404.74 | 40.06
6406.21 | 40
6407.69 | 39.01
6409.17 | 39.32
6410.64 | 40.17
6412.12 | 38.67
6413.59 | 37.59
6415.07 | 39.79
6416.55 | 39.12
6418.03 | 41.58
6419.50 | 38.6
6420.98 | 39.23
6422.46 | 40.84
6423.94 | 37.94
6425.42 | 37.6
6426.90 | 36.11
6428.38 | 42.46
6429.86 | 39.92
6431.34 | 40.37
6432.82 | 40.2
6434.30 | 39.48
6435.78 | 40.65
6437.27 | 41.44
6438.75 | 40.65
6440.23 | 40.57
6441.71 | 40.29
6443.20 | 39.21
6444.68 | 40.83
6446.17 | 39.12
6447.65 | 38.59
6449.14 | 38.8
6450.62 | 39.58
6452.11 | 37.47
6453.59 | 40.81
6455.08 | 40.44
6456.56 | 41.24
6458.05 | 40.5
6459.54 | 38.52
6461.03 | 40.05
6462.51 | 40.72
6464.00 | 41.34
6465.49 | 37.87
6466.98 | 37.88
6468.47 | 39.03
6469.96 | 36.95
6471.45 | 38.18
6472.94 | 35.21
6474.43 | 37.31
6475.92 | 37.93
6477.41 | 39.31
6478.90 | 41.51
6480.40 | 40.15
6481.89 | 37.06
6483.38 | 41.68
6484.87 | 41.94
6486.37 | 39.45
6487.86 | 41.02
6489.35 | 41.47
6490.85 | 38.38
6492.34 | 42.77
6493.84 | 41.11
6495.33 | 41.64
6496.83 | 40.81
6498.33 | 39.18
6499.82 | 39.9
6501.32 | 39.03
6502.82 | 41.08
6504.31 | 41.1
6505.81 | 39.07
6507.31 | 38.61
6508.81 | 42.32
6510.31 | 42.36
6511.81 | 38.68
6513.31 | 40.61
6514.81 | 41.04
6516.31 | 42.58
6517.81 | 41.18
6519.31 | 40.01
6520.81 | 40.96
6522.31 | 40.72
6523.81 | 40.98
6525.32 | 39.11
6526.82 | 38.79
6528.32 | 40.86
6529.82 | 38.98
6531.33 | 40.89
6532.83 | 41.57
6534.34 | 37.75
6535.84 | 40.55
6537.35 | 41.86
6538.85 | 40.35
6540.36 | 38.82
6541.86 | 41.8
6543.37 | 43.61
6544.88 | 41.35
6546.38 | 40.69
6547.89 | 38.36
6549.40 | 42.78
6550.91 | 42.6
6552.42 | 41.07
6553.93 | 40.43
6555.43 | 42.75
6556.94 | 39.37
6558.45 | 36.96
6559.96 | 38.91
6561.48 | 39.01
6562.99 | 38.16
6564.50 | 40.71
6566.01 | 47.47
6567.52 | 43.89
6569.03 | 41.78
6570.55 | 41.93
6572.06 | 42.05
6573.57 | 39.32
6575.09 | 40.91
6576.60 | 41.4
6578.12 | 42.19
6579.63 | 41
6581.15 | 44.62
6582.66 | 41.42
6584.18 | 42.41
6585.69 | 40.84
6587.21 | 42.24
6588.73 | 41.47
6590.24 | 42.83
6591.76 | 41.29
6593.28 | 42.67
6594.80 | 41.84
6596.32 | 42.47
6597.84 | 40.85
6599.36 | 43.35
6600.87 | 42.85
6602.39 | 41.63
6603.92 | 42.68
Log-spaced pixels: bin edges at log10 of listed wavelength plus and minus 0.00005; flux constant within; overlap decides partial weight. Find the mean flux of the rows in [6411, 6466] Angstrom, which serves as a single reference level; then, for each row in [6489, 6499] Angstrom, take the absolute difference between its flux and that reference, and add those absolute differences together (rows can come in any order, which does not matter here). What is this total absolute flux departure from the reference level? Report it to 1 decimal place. 11.2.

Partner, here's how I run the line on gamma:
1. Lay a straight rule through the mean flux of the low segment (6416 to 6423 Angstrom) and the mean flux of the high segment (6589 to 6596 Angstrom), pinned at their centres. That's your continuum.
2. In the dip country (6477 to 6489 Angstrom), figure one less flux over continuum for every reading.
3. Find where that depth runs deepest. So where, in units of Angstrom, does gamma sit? 6481.89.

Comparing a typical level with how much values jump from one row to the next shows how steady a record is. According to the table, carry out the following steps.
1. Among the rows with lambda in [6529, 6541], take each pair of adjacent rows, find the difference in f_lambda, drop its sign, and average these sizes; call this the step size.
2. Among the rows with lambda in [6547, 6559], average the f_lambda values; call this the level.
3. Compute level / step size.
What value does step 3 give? 21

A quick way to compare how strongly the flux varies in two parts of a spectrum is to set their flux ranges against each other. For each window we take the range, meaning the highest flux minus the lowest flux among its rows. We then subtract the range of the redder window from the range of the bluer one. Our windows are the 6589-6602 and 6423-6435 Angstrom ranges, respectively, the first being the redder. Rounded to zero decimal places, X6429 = 4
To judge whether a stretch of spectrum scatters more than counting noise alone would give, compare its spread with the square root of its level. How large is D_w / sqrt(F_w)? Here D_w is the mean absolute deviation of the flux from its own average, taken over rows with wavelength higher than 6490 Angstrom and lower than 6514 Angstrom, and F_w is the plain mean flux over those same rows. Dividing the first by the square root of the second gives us 0.20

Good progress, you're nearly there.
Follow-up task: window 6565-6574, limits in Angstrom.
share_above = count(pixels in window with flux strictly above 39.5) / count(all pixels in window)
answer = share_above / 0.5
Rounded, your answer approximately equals 1.7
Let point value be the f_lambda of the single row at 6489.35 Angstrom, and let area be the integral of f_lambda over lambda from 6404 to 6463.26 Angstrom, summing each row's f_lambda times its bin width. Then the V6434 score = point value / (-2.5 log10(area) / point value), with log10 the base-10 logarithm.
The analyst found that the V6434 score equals -204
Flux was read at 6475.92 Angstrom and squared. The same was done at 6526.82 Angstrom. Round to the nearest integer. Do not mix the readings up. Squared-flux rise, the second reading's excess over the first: 66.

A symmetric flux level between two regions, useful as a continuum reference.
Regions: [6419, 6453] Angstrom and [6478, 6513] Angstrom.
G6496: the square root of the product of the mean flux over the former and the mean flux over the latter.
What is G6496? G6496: 40.00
